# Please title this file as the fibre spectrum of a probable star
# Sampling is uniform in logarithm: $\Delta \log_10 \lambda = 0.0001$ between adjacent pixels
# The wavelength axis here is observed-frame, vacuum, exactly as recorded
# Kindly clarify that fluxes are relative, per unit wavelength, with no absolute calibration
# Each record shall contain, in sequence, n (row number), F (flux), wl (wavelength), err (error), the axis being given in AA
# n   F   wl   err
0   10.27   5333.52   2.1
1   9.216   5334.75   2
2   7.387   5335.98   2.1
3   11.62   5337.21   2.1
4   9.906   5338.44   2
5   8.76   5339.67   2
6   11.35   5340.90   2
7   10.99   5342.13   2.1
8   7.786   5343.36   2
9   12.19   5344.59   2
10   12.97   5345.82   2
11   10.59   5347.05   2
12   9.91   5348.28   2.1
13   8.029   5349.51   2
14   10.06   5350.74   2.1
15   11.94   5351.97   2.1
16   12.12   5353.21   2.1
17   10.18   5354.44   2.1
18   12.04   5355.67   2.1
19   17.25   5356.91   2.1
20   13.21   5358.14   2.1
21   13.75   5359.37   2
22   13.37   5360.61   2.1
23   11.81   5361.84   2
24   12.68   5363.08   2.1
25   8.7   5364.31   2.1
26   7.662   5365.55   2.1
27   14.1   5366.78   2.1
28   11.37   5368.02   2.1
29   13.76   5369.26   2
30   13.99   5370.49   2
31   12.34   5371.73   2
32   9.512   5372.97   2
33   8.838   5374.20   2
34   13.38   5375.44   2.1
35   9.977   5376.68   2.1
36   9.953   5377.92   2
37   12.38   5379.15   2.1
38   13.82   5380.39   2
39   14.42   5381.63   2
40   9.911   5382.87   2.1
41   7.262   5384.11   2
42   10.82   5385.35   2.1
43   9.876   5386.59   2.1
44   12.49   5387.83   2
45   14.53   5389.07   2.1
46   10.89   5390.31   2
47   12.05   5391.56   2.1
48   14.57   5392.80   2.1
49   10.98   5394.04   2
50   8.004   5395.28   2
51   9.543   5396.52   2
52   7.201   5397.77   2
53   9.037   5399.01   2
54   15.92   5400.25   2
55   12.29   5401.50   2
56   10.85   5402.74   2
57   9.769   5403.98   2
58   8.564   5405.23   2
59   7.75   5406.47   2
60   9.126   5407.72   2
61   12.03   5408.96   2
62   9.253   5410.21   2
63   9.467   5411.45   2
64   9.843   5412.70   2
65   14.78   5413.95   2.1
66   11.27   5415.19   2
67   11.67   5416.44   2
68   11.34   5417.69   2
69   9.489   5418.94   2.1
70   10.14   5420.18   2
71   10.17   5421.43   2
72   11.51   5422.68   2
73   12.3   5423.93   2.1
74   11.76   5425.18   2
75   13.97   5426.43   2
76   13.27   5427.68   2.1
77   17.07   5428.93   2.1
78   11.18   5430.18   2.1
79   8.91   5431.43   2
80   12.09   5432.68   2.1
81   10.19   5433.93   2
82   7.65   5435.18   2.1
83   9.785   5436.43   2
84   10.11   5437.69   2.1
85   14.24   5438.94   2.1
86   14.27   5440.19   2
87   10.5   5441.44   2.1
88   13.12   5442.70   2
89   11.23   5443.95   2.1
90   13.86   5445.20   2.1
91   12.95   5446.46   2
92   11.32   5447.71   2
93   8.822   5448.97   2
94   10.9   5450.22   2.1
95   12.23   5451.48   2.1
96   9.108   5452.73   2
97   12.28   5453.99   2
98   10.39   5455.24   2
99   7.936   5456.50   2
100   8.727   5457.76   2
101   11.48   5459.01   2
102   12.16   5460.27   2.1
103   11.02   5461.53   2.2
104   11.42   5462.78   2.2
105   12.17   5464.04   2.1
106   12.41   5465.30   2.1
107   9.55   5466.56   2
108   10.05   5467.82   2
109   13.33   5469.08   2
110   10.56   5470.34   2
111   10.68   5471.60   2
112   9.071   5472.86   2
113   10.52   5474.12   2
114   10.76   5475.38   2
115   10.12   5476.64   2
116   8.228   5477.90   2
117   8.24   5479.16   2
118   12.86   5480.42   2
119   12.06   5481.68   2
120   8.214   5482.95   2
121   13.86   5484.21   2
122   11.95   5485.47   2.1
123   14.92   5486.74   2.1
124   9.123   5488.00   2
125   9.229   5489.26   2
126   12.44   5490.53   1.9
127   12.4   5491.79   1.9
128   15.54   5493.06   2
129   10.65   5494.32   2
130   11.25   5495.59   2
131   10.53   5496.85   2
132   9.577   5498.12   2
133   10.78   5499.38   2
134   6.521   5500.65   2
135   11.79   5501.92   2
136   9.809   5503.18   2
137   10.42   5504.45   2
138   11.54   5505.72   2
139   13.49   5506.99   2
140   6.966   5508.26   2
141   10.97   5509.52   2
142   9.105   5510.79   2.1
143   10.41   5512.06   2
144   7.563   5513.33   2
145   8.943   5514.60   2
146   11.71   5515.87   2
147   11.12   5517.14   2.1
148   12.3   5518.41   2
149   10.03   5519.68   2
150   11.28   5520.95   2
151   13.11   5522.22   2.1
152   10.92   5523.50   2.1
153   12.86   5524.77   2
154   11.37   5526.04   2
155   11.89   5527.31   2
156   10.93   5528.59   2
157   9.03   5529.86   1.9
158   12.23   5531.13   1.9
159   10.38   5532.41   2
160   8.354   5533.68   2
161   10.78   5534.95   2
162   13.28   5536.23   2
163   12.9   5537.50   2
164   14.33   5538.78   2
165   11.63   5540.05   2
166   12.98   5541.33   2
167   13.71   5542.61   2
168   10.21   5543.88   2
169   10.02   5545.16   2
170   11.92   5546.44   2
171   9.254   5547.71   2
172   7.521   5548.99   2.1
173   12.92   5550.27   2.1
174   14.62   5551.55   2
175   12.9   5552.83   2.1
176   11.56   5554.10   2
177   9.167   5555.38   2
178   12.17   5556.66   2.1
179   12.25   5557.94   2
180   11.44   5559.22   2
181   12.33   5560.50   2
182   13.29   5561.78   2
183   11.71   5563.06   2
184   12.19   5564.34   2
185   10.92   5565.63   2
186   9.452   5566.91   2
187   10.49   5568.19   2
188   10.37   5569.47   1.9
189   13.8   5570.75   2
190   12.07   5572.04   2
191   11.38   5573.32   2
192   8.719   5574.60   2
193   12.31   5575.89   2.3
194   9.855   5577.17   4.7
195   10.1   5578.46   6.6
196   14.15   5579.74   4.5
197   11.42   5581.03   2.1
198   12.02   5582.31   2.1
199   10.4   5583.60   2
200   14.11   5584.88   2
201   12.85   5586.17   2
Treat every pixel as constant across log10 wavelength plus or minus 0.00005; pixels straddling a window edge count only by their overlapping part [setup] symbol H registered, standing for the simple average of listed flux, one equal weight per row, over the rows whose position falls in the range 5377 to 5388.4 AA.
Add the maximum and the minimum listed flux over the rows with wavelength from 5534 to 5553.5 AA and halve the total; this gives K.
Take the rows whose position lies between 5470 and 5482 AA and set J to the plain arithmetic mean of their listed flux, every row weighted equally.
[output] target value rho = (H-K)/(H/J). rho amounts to 0.13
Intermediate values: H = 11.2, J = 10.3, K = 11.1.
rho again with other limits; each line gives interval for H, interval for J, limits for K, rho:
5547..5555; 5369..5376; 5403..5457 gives -0.94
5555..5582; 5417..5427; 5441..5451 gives 0.07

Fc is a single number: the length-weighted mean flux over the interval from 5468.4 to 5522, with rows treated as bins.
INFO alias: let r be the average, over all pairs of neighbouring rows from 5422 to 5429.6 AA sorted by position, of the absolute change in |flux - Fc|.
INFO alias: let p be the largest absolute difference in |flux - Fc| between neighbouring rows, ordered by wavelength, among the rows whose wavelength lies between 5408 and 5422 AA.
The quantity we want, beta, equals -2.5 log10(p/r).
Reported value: -0.8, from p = 3.51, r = 1.6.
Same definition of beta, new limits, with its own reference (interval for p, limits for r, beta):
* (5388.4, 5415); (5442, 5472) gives -1.3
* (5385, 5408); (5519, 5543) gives -1.0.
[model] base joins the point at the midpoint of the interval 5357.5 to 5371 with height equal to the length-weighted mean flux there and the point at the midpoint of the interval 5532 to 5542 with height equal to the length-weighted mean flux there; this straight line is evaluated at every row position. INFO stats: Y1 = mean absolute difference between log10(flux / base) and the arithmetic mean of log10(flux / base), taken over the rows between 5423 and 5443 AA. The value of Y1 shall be 0.070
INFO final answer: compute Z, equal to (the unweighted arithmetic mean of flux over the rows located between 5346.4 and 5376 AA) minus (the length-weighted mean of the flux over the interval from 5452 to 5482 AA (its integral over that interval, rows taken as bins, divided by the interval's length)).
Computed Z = 1.07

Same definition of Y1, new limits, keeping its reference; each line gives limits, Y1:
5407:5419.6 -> 0.055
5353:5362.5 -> 0.047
